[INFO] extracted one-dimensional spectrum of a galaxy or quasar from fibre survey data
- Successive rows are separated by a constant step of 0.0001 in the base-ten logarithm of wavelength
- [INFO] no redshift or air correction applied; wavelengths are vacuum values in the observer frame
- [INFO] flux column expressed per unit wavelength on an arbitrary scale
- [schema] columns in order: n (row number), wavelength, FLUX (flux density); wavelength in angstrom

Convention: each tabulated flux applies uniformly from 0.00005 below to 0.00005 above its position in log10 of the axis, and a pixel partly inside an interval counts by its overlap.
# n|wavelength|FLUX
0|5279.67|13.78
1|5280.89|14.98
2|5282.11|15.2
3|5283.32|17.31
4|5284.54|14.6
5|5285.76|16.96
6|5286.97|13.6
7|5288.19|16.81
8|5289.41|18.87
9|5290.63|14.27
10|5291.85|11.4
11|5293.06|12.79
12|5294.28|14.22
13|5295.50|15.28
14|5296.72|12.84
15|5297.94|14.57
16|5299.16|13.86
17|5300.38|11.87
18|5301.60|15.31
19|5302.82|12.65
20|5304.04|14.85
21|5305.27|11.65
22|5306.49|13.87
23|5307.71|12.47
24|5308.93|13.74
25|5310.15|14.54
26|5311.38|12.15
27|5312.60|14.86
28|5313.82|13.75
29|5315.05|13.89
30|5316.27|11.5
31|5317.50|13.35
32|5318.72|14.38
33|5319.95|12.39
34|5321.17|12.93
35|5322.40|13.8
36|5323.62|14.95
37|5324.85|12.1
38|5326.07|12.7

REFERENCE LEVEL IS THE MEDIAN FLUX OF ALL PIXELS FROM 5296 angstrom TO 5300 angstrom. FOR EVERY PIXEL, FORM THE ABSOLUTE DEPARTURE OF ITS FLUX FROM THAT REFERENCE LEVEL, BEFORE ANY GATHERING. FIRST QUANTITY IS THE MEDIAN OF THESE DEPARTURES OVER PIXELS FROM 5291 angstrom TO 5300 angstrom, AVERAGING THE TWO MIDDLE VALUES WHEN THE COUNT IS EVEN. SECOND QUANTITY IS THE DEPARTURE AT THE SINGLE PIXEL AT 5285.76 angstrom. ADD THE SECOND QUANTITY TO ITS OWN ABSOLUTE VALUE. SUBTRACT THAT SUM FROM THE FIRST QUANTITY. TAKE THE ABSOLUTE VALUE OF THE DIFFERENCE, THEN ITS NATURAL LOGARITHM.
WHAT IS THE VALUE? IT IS 1.6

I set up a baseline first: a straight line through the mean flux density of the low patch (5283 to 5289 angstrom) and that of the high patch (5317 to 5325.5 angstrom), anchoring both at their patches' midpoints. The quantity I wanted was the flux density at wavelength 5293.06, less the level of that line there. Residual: -2.6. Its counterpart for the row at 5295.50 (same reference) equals 0.1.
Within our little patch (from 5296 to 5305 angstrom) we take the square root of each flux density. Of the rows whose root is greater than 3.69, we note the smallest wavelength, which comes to 5297.94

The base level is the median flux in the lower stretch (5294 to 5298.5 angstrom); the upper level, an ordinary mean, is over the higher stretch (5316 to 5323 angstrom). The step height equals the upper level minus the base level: -1.3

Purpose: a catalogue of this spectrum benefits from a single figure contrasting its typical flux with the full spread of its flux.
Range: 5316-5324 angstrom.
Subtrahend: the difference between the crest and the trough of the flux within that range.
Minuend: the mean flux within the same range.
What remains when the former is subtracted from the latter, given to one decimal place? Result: 9.9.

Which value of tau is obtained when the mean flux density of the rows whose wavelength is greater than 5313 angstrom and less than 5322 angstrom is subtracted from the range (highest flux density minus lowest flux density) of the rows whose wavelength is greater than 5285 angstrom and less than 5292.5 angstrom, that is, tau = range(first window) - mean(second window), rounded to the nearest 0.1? -5.7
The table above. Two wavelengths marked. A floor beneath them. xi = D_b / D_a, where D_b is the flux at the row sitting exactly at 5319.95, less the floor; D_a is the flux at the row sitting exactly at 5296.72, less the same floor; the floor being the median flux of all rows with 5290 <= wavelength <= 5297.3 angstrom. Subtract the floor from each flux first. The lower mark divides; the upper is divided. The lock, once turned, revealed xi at 1.7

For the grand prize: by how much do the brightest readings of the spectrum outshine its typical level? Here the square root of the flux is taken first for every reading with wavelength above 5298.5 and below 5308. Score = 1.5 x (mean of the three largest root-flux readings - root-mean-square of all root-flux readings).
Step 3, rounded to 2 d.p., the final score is 0.27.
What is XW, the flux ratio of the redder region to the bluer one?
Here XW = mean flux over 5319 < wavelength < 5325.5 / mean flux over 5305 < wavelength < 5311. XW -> 1.00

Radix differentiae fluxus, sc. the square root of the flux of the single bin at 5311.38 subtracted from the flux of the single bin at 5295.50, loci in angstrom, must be 1.8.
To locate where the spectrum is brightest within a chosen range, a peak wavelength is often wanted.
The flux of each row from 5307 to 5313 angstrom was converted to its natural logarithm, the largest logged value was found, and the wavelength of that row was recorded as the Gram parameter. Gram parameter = 5312.60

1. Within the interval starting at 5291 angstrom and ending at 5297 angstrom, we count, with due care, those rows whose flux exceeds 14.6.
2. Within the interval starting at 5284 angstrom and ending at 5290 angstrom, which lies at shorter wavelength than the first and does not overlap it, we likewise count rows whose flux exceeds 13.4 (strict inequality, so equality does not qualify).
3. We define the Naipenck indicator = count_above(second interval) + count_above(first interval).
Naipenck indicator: 6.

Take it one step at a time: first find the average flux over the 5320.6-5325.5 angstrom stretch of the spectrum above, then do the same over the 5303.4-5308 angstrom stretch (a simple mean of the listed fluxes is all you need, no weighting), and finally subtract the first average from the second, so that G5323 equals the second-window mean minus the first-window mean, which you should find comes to -0.2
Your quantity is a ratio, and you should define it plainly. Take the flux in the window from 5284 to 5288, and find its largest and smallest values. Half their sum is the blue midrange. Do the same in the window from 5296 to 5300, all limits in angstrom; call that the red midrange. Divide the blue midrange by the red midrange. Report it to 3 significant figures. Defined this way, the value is 1.11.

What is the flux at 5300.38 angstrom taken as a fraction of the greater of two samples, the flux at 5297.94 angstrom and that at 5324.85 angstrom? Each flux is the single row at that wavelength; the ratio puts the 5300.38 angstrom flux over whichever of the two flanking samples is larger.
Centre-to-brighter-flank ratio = 0.81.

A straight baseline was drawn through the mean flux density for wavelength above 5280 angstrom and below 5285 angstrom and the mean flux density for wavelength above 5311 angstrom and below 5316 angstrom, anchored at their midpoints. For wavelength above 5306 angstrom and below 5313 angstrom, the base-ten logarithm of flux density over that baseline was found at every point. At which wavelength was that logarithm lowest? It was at 5311.38 angstrom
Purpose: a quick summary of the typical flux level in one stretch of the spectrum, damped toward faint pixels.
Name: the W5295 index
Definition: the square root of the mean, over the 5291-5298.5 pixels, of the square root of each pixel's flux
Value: 1.92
